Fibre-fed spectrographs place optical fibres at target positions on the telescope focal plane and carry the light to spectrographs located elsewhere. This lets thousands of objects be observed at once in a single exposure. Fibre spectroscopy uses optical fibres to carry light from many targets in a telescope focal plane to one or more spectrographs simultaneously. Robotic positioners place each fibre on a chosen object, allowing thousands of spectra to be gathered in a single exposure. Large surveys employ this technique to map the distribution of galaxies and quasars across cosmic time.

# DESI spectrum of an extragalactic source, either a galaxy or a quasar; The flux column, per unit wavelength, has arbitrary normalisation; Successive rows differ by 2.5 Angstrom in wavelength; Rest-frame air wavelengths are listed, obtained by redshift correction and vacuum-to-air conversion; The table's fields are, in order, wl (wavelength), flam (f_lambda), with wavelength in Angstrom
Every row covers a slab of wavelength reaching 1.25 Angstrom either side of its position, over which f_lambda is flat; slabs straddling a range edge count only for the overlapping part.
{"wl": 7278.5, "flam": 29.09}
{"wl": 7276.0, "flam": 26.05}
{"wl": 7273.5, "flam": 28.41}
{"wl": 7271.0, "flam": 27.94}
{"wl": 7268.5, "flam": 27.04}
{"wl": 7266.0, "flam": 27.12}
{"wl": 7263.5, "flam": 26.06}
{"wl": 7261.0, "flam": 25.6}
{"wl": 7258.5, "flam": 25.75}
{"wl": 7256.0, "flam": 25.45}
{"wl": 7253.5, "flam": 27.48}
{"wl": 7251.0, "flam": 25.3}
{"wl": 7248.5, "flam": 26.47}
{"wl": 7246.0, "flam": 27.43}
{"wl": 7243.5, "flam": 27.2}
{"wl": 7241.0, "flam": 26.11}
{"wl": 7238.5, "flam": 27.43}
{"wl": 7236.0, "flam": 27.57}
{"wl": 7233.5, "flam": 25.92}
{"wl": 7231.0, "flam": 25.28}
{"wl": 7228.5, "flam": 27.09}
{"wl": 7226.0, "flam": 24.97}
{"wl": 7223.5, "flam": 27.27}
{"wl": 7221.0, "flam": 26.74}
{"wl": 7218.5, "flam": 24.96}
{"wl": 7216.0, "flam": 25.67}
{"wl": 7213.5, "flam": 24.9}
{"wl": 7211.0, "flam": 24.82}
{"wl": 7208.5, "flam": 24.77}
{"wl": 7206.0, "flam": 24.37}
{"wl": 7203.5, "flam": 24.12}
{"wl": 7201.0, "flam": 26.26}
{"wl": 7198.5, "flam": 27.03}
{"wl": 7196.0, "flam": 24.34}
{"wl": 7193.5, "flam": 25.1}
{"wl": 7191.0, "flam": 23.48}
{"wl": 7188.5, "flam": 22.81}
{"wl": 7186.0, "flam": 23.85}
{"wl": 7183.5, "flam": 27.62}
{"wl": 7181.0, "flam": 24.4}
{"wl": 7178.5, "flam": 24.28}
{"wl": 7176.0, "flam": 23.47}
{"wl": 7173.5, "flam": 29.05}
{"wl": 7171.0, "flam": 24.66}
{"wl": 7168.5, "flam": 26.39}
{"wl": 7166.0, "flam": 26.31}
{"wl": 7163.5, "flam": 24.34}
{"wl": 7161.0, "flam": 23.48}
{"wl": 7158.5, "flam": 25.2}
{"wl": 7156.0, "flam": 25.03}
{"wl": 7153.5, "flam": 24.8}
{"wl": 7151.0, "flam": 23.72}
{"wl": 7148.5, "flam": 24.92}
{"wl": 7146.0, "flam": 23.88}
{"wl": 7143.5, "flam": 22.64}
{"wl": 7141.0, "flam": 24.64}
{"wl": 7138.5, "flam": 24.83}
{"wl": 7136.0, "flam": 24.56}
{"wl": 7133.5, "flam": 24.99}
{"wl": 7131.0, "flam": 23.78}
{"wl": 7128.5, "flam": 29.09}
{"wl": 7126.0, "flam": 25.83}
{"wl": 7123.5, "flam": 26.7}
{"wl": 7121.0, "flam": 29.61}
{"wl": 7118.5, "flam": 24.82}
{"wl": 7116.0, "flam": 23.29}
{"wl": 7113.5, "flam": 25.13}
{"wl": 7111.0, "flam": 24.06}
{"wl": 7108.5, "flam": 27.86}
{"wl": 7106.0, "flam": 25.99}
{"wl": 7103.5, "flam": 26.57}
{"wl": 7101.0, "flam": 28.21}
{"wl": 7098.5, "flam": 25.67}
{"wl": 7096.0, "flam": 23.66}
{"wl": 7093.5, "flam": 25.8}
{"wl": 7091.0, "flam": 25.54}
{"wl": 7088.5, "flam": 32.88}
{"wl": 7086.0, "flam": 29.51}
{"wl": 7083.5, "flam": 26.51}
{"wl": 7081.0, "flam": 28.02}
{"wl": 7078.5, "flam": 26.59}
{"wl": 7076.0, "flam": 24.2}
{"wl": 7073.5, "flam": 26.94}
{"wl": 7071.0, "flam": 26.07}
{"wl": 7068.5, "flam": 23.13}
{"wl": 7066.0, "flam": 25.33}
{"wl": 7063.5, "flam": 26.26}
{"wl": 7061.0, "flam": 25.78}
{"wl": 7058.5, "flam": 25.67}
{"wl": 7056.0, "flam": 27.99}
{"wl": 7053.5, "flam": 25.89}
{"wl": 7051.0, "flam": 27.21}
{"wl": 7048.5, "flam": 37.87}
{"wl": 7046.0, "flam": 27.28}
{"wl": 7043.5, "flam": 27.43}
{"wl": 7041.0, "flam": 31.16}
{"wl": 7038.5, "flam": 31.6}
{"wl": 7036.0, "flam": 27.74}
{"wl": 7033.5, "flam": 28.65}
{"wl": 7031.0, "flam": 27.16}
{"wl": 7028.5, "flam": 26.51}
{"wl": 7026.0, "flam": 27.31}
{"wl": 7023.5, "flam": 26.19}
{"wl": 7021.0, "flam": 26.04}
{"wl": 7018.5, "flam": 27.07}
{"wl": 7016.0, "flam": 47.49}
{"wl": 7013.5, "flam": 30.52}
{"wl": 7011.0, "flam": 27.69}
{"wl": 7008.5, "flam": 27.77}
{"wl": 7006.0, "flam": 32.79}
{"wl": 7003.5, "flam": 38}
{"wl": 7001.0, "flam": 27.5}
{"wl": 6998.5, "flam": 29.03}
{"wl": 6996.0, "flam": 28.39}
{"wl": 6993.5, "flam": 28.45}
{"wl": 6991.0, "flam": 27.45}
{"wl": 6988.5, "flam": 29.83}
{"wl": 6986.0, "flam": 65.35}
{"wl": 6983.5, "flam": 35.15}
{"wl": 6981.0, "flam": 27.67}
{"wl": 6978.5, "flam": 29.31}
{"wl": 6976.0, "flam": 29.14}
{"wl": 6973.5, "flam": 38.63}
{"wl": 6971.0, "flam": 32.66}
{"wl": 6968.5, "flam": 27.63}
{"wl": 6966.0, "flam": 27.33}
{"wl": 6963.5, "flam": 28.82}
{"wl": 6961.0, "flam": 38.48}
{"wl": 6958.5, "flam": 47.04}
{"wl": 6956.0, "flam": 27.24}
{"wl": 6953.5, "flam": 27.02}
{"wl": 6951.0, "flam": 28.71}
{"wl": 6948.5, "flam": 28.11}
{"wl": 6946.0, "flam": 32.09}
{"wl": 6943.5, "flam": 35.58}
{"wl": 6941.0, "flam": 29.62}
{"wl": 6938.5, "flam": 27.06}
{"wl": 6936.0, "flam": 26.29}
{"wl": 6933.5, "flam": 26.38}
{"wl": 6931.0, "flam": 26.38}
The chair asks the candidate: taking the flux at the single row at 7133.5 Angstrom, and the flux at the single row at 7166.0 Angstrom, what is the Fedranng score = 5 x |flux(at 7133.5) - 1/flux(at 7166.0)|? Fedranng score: 125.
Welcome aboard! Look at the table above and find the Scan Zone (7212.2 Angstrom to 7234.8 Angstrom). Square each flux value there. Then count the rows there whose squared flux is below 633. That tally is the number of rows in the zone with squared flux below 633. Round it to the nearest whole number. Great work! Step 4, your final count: 3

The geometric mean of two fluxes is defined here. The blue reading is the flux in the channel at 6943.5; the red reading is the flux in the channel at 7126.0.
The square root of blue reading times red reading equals 30.3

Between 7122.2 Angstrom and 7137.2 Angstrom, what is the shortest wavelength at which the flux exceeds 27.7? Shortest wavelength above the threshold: 7128.5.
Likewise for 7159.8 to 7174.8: 7173.5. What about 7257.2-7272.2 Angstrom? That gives 7271.0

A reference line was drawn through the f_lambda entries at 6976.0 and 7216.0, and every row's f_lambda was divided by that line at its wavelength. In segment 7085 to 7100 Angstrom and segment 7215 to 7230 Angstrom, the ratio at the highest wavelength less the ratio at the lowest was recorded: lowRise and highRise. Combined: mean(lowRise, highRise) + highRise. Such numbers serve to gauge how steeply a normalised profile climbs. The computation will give 0.0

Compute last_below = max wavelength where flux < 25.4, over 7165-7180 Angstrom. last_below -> 7178.5 Angstrom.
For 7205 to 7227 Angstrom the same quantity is 7226.0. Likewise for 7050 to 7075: 7068.5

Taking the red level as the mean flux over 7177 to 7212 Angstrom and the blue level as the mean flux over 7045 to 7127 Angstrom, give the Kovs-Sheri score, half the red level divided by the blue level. 0.464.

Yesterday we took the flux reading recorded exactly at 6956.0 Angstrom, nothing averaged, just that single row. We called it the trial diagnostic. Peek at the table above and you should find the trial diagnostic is 27.24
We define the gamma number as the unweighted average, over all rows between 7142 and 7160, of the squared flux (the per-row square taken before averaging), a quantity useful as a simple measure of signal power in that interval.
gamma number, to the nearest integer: 592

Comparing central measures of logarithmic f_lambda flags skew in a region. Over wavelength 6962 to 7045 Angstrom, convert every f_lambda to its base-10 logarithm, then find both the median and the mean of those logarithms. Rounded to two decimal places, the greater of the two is 1.48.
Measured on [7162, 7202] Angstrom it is 1.40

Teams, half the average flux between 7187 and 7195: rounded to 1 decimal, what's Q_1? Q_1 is 11.9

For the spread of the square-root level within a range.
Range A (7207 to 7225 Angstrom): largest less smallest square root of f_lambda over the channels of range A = 0.25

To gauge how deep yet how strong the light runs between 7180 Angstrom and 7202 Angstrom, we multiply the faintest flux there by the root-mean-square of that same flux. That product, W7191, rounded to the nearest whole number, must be 571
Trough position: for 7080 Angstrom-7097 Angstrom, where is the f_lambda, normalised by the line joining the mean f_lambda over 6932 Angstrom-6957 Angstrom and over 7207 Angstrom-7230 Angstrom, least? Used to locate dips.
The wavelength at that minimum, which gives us 7096.0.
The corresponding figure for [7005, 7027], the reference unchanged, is 7021.0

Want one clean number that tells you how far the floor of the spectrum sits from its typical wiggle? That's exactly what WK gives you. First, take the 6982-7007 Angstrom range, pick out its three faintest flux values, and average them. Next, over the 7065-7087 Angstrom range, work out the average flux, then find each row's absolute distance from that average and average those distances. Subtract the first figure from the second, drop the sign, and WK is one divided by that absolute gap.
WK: 0.038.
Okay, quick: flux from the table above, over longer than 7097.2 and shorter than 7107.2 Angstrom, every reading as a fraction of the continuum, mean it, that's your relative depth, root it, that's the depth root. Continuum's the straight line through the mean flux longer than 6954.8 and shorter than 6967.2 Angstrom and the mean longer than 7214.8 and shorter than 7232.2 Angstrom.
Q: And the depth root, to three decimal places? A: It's 0.948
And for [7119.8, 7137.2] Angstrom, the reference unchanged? 0.956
